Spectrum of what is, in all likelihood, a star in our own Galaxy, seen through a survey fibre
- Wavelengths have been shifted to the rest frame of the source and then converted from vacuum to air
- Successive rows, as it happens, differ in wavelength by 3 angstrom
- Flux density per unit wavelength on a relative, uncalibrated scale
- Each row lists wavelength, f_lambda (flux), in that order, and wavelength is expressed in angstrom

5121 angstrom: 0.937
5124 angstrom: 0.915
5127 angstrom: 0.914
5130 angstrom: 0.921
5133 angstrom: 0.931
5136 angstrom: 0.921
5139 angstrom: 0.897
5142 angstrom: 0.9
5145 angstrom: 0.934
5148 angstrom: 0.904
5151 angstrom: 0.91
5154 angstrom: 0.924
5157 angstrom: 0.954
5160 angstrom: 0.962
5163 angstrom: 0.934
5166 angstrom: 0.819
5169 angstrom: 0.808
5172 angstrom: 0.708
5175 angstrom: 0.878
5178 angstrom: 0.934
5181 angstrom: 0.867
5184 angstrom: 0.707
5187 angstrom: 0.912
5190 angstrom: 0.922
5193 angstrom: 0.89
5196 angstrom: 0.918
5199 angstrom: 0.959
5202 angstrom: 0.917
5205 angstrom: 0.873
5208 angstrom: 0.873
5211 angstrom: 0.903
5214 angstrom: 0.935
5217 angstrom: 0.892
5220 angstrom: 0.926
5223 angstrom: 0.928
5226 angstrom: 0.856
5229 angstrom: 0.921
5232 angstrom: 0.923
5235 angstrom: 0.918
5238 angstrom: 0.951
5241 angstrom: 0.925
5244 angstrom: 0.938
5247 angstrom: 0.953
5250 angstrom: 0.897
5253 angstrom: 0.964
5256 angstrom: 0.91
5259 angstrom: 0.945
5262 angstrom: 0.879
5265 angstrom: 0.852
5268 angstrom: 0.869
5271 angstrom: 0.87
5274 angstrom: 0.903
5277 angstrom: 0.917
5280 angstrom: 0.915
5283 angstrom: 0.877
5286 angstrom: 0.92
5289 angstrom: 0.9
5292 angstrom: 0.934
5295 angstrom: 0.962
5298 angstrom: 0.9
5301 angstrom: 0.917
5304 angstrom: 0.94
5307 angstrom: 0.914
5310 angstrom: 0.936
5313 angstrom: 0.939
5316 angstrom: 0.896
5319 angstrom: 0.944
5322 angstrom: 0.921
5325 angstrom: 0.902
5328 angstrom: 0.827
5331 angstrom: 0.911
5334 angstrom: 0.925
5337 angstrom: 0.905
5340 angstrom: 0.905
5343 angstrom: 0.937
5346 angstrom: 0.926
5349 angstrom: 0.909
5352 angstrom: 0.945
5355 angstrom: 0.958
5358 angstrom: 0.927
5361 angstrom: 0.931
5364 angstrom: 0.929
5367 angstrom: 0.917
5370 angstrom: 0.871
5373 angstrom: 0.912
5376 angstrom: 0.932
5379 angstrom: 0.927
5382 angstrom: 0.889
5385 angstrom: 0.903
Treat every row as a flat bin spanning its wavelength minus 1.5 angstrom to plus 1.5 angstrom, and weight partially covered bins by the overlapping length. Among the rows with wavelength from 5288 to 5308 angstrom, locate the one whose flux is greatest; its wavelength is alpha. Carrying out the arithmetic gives 5295 angstrom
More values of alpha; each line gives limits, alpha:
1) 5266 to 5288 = 5286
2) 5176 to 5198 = 5178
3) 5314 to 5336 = 5319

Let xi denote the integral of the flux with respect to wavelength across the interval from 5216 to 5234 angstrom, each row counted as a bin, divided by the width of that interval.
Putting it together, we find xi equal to 0.91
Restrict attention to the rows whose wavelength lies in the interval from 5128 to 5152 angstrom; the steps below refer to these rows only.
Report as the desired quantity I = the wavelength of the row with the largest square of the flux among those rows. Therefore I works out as 5145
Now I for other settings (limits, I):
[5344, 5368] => 5355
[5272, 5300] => 5295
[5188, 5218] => 5199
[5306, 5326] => 5319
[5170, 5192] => 5178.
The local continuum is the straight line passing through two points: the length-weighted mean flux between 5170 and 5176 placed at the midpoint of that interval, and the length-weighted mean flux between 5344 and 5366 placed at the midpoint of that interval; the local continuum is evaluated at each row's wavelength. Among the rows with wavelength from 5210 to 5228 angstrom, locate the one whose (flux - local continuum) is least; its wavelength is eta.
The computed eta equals 5226 angstrom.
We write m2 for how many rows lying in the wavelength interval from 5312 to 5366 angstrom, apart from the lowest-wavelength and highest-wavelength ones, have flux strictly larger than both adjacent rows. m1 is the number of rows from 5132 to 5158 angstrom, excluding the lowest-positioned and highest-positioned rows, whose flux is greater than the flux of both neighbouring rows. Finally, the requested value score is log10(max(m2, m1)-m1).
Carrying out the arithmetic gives 0.6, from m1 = 1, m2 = 5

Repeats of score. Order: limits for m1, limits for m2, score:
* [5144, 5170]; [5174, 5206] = 0.3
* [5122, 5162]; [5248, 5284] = 0.0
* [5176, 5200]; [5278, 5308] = 0.3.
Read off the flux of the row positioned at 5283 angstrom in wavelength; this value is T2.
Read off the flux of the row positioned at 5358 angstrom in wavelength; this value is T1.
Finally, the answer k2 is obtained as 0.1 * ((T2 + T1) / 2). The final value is 0.0902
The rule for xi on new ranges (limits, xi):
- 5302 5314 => 0.93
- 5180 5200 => 0.88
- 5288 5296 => 0.93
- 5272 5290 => 0.90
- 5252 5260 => 0.94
